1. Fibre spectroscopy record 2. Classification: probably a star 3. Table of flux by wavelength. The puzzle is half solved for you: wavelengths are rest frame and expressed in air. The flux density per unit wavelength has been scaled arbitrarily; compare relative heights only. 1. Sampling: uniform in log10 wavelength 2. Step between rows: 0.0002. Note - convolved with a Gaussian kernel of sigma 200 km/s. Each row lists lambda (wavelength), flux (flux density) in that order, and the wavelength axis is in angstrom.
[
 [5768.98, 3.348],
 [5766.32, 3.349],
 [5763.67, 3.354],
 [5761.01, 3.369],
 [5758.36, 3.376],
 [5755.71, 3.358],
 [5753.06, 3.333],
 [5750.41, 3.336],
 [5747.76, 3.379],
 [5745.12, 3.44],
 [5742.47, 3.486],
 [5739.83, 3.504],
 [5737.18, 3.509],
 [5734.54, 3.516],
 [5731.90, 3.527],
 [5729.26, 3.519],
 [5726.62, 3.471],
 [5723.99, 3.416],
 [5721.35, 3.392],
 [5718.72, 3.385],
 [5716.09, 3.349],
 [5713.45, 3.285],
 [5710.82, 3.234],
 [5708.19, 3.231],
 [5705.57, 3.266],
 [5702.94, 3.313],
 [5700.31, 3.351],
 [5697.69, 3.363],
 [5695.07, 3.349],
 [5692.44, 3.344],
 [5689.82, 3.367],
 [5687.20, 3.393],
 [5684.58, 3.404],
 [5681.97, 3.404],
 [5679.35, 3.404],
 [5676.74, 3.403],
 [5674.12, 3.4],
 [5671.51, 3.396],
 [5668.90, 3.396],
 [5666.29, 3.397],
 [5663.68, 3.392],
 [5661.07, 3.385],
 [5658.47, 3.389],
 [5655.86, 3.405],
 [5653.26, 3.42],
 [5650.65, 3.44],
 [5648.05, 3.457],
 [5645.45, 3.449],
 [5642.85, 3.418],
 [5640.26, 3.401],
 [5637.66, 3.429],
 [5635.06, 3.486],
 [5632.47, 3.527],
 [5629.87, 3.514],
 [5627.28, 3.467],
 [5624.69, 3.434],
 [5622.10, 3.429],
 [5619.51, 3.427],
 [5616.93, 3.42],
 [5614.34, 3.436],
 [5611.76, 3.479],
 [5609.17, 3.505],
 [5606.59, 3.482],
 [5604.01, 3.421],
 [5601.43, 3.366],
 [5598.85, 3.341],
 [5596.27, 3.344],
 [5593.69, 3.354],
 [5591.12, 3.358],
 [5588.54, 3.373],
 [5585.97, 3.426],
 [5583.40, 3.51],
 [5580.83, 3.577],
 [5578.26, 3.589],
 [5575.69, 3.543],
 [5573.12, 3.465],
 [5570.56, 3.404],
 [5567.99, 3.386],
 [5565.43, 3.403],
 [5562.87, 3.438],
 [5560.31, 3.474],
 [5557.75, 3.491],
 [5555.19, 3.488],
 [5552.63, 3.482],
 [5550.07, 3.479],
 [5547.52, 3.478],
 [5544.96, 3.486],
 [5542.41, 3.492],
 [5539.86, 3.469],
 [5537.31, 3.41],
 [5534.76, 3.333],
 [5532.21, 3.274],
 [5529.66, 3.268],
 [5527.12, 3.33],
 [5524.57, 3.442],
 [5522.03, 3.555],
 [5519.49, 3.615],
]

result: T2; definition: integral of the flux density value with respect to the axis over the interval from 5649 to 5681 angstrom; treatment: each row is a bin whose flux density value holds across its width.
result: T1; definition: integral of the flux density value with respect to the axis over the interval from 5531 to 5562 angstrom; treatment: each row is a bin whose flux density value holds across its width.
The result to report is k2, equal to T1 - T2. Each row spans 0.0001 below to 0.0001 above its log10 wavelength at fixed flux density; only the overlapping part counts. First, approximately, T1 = 107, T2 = 108.9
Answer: -2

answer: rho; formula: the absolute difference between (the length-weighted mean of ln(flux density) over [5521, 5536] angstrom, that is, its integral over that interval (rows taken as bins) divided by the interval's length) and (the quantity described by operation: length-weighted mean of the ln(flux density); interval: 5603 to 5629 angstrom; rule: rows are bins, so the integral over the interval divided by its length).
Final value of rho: 0.0264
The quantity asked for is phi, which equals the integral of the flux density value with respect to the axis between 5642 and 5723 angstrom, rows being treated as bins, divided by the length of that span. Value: 3.37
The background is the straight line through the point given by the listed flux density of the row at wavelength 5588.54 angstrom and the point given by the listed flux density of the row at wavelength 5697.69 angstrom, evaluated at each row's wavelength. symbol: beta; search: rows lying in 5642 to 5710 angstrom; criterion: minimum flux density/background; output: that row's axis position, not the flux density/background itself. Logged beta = 5708.19 angstrom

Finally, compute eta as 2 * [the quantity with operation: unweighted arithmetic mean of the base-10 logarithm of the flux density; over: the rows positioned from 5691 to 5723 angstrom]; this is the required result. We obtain 1.04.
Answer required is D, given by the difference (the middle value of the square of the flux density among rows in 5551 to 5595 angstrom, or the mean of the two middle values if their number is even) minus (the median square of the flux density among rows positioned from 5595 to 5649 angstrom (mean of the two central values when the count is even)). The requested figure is 0.2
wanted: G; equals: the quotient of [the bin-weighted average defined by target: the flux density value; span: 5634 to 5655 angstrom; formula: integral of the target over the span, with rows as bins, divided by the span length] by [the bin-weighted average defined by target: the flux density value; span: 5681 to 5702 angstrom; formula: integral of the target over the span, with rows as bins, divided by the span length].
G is 1.02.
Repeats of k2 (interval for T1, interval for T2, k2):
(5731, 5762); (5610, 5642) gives -4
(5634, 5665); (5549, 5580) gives -2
